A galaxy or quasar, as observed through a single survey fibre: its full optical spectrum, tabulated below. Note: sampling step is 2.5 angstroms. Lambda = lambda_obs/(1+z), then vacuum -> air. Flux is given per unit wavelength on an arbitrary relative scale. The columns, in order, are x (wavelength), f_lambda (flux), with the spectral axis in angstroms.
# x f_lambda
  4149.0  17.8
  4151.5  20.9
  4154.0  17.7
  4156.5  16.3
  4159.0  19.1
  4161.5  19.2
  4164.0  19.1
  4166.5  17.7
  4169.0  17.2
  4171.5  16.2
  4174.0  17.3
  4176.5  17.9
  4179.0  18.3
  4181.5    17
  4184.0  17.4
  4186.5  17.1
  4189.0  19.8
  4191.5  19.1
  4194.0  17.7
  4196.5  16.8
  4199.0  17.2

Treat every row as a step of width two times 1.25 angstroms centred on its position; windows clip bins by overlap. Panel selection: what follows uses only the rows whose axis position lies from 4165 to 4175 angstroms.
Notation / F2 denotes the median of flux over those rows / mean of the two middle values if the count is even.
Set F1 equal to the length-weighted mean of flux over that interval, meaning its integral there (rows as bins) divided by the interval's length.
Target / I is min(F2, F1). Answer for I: 17.1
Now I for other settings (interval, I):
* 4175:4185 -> 17.6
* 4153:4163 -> 18.1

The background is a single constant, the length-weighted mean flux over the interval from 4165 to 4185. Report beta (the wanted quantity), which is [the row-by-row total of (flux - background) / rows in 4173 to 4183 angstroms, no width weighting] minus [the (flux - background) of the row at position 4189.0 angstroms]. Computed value -1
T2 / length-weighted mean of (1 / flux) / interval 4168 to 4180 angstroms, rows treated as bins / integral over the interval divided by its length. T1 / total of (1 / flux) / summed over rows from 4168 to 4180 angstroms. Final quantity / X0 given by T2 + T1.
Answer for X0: 0.346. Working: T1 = 0.288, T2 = 0.0577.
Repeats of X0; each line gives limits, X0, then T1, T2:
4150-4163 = 0.324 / 0.270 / 0.0540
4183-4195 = 0.330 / 0.275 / 0.0550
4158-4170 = 0.326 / 0.271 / 0.0542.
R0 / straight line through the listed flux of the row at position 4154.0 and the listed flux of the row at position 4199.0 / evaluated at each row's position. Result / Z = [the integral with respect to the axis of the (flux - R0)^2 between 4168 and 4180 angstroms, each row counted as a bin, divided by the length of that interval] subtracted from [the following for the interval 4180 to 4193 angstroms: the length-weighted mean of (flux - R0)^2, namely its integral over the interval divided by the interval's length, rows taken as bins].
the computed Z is 1.3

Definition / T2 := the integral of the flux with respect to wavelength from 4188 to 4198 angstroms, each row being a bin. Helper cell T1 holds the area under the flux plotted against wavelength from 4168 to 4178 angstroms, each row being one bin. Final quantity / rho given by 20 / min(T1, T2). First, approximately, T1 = 172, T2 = 183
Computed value 0.116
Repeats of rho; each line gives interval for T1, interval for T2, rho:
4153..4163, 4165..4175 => 0.117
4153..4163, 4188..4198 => 0.110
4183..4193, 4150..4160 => 0.109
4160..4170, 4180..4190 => 0.112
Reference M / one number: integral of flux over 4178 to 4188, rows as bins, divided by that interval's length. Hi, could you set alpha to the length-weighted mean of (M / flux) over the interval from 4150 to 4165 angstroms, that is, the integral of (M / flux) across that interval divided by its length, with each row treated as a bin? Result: 0.94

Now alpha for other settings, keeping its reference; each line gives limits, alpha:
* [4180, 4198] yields 0.98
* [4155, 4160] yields 1.00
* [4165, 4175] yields 1.02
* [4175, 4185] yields 0.99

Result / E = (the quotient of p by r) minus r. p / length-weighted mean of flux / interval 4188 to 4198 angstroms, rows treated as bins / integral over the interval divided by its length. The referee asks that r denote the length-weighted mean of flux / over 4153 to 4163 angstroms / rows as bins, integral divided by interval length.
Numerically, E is -17.1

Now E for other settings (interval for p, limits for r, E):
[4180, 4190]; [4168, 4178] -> -16.1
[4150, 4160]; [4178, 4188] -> -16.4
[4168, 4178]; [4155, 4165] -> -17.5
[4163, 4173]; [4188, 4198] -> -17.3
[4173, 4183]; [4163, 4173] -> -16.5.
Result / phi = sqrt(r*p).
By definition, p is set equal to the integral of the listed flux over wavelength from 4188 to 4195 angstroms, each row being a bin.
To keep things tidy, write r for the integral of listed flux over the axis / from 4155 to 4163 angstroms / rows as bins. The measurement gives 139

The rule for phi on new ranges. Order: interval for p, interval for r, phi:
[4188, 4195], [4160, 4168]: 140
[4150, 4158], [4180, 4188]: 142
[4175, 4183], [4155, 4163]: 144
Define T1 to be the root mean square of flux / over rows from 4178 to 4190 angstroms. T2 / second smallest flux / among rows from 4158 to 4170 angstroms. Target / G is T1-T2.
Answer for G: 0.25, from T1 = 18.0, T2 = 17.7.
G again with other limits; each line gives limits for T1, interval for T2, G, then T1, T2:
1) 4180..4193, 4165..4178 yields 0.92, 18.1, 17.2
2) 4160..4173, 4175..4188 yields 0.82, 17.9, 17.1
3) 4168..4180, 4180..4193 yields 0.29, 17.4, 17.1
